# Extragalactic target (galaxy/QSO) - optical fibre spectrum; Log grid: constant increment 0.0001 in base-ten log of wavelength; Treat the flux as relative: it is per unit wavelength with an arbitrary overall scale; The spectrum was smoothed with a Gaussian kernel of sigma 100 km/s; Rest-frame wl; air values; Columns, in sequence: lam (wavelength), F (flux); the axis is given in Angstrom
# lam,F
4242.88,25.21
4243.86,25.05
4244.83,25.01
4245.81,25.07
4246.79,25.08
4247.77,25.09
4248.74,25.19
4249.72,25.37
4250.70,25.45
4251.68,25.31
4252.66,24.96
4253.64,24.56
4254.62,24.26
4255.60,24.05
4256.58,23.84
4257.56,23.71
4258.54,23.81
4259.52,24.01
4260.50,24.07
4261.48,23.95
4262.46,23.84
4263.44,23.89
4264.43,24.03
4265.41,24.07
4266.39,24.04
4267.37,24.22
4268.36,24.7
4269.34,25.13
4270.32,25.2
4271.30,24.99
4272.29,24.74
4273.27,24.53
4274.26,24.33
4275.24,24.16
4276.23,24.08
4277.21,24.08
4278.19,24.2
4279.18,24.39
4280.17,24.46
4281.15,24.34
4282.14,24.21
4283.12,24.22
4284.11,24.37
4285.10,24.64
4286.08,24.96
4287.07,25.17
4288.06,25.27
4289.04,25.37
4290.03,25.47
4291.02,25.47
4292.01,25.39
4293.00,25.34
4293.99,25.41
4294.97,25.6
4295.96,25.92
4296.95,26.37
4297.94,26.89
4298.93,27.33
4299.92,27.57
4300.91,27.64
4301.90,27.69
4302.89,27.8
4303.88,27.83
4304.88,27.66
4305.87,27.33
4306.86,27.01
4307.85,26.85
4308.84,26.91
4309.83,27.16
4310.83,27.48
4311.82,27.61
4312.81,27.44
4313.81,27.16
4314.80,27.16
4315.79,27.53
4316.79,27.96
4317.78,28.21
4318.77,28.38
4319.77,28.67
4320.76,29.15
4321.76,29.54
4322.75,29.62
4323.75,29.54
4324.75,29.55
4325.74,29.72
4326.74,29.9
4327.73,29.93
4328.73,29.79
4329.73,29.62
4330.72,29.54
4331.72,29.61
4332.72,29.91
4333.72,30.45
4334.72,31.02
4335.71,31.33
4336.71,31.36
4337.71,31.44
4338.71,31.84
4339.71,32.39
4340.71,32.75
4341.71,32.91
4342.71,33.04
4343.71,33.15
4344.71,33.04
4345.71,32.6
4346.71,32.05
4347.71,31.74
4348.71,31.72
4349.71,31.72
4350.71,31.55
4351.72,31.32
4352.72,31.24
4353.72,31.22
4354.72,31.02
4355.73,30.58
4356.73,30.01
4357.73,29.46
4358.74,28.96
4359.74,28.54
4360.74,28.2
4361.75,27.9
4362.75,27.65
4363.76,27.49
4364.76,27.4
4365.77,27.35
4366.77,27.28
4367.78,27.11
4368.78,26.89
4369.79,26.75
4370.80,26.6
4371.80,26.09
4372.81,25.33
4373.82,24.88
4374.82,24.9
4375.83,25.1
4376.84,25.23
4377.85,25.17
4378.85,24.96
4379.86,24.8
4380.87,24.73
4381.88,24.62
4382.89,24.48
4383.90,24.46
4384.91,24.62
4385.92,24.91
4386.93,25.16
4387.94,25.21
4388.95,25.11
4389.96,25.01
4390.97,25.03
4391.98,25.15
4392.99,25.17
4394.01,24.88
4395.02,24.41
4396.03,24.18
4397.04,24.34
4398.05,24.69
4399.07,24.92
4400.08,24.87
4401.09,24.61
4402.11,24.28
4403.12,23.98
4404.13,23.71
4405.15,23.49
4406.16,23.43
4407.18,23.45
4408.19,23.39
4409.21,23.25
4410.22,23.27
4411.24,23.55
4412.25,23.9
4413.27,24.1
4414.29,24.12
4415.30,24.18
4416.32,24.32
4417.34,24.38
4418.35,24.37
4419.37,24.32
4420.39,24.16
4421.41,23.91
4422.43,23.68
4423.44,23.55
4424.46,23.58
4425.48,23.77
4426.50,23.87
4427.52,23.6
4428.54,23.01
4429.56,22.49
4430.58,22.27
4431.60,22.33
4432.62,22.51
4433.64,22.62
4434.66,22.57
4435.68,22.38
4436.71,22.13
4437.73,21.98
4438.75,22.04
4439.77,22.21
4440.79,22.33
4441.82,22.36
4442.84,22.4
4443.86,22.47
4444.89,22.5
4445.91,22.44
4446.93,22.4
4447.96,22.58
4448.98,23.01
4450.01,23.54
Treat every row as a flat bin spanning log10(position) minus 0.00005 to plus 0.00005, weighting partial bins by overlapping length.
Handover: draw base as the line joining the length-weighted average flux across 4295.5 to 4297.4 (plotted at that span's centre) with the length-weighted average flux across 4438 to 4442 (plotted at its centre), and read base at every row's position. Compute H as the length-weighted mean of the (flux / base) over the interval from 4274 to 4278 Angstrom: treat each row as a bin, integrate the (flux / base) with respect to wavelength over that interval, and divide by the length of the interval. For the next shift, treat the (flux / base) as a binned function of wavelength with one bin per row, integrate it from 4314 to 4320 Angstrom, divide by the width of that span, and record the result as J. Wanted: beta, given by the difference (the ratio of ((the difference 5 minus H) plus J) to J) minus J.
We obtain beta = 3.7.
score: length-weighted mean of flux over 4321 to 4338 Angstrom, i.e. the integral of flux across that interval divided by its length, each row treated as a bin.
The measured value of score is 30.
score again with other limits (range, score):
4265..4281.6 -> 24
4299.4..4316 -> 27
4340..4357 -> 32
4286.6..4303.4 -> 26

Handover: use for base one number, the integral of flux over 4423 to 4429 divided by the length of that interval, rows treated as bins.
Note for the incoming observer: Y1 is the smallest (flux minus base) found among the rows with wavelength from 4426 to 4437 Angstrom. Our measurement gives -1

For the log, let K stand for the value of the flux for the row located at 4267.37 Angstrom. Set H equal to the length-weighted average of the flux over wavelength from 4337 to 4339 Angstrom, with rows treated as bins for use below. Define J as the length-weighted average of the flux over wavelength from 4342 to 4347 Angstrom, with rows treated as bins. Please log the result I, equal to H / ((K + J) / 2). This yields 1.11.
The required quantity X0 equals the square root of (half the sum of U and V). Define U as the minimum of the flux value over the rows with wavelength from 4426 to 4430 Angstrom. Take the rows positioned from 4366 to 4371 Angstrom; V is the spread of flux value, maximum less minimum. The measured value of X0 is 3.40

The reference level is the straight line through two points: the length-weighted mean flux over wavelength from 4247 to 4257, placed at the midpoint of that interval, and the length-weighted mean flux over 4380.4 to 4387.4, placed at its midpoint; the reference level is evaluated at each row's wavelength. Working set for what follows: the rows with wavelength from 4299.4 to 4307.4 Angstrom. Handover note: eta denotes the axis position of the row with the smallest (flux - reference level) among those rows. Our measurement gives 4306.86 Angstrom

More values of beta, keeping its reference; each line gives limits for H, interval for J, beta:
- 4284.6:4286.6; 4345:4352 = 2.9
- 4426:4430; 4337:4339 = 2.9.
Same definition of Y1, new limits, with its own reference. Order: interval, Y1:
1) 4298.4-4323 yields 3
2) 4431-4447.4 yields -2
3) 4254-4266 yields 0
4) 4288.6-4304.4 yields 2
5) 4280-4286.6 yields 1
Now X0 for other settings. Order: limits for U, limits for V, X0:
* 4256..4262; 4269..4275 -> 3.51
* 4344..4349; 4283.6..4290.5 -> 4.05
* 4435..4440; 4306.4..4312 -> 3.37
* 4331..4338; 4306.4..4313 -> 3.90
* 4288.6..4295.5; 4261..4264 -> 3.57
